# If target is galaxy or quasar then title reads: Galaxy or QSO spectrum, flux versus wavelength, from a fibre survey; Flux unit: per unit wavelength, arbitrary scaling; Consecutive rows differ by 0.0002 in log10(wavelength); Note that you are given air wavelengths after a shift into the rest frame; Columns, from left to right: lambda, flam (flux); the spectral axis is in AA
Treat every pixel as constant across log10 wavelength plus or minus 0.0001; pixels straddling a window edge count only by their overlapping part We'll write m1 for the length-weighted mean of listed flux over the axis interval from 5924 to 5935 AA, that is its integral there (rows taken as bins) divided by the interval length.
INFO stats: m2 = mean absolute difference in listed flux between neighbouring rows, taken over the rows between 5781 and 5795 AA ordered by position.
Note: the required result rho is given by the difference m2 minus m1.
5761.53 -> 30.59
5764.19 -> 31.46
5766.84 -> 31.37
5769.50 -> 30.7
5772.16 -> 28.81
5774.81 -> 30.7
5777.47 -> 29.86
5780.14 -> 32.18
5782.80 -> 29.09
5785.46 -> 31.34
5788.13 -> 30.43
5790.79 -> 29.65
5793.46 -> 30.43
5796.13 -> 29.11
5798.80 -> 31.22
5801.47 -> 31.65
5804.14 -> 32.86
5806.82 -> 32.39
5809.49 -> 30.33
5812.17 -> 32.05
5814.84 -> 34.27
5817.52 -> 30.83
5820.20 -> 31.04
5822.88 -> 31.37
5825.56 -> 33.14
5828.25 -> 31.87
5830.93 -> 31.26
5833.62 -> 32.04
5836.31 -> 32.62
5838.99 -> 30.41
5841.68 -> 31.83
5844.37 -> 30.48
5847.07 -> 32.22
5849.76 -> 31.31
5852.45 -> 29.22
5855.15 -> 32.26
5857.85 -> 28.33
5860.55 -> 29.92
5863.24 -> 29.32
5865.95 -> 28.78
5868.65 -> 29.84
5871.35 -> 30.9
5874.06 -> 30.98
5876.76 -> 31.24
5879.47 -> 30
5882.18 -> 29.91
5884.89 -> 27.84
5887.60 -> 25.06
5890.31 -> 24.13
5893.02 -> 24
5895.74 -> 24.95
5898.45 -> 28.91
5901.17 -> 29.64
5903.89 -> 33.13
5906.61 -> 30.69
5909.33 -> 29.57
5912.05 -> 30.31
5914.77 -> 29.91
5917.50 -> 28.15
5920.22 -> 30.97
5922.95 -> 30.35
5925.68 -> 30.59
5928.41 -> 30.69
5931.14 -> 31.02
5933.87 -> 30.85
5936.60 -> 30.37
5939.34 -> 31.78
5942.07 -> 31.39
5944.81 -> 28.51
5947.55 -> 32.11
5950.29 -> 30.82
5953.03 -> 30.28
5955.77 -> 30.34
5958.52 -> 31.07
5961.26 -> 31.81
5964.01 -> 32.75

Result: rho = -29.6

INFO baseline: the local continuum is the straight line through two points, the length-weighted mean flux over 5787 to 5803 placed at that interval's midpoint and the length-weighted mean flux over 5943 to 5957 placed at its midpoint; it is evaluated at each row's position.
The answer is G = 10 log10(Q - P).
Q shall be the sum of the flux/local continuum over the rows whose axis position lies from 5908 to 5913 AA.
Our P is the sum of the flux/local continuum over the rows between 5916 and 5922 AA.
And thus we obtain -16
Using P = 1.94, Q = 1.97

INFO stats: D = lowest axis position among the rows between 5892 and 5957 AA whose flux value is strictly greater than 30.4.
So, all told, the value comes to 5903.89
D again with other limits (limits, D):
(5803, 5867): 5804.14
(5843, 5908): 5844.37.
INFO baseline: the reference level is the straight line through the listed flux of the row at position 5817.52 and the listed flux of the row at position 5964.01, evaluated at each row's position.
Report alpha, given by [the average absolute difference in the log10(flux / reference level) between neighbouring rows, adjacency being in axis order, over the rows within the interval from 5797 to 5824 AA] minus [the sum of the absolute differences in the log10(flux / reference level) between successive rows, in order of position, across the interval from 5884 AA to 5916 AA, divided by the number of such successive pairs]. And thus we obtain -0.007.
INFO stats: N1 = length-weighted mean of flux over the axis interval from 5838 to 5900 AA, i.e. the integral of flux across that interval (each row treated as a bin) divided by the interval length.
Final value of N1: 29.2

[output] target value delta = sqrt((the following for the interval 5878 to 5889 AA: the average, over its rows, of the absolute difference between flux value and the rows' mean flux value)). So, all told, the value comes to 1.3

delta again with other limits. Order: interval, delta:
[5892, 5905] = 1.7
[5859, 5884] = 0.8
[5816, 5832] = 0.8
